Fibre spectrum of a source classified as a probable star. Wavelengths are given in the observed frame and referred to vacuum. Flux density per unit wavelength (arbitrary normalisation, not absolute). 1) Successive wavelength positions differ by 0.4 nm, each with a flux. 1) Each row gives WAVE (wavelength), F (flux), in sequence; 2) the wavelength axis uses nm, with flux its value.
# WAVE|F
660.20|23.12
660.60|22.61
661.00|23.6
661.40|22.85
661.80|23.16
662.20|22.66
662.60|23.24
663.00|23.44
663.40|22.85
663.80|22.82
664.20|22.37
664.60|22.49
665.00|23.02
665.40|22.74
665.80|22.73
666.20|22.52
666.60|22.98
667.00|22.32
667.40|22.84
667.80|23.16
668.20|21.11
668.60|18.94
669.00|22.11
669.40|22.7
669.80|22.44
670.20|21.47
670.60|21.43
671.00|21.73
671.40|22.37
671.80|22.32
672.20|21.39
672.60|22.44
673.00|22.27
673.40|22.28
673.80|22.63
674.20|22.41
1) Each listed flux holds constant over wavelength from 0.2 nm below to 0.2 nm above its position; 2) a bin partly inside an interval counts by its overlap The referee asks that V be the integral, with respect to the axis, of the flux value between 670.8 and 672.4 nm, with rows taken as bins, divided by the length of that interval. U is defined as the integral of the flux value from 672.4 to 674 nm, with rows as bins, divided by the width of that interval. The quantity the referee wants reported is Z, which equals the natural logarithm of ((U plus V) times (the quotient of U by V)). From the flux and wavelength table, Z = 3.81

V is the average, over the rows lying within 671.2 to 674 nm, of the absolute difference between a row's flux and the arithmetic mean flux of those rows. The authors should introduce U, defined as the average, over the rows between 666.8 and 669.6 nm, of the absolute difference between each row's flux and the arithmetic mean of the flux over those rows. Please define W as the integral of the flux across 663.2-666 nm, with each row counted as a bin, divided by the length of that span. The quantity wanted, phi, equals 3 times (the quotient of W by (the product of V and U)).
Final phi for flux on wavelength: 263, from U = 1.1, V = 0.24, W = 22.7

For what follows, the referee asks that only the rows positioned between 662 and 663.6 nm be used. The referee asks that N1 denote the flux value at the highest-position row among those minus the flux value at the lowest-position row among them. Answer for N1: 0.2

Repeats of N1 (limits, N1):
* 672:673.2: 0.9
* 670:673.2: 0.8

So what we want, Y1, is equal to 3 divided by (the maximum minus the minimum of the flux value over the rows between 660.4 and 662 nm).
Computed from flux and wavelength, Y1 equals 3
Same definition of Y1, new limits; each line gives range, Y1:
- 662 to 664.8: 3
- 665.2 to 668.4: 1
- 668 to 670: 1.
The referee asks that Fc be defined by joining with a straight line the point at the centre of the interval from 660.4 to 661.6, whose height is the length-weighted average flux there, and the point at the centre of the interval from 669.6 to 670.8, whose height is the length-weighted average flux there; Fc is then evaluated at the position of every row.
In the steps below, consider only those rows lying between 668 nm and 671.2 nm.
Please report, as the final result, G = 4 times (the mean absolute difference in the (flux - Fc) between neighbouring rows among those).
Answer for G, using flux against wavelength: 4.3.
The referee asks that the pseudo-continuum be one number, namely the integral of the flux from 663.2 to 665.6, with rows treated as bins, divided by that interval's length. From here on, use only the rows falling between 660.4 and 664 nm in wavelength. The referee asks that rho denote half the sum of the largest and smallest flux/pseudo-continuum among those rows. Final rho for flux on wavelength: 1.02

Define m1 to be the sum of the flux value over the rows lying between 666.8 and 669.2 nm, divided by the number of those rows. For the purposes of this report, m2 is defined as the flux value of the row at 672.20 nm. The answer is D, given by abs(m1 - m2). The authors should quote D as 0.36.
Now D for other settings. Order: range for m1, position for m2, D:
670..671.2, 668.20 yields 0.43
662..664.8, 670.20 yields 1.37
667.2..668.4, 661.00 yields 1.23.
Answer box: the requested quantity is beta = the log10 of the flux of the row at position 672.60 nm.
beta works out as 1.351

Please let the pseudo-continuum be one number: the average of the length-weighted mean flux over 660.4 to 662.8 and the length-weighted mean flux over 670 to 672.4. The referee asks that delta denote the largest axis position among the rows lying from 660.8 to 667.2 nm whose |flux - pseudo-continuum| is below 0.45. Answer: 667.00 nm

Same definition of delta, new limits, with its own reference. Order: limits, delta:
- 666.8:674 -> 673.80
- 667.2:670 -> 669.80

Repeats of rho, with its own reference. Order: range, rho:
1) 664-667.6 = 1.00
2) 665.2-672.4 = 0.93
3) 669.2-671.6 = 0.97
